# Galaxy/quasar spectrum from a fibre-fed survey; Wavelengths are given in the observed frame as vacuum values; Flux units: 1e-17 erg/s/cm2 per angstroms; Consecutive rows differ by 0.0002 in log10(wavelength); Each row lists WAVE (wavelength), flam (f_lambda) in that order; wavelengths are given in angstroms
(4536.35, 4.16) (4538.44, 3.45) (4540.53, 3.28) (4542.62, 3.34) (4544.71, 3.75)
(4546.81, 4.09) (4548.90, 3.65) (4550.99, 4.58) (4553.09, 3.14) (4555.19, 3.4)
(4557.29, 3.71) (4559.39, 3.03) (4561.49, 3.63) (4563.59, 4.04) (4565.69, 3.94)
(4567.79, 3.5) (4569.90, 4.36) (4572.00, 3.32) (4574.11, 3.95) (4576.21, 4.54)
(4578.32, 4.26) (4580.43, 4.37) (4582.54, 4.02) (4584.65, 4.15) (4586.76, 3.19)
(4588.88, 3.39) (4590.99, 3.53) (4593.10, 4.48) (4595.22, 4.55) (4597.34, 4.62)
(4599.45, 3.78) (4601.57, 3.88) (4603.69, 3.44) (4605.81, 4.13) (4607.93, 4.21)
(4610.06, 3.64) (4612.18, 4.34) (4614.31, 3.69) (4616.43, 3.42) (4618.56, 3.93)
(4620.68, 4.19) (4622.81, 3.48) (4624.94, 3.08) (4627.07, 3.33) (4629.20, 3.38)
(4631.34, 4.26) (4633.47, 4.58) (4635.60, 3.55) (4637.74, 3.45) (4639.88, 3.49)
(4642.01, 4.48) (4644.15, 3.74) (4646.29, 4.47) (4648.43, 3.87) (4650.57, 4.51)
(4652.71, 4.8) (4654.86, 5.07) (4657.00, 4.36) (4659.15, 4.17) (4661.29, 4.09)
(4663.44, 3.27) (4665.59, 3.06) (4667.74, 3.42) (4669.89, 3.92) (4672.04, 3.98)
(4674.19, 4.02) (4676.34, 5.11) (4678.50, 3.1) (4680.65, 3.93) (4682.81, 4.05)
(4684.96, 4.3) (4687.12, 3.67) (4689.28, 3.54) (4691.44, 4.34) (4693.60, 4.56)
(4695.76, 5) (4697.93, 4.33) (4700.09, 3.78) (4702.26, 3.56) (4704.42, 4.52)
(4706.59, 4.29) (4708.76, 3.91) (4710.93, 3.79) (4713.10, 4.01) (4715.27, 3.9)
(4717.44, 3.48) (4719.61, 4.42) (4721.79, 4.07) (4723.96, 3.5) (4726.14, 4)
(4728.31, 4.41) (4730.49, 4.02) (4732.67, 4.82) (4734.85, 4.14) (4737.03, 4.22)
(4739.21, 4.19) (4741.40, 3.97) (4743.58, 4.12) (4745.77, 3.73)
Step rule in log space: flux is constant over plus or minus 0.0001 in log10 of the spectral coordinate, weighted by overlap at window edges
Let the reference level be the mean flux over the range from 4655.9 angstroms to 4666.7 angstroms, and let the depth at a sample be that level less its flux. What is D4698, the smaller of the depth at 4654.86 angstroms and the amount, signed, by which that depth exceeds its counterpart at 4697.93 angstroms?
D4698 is -1.3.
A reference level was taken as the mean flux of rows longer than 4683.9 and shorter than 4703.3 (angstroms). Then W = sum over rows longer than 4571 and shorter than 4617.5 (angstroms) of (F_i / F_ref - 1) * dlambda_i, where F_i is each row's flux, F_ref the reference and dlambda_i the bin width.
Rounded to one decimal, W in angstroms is -1.9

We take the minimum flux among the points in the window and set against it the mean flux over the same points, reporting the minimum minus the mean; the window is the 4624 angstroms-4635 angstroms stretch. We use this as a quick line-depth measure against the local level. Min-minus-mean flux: -0.65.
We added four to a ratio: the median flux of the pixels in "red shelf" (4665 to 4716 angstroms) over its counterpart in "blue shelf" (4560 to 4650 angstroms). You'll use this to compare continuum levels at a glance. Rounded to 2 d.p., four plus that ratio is 5.01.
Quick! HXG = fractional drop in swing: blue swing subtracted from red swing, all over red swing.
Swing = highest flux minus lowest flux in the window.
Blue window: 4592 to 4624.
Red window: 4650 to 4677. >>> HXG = 0.41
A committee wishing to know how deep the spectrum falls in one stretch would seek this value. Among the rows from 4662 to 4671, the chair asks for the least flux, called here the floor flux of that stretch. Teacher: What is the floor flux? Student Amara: 3.06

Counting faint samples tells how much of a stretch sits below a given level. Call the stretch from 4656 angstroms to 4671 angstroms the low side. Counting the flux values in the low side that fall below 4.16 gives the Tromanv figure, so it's 5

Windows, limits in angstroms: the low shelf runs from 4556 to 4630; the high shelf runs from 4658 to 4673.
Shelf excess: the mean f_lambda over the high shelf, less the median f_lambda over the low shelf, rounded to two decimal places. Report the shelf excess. -0.18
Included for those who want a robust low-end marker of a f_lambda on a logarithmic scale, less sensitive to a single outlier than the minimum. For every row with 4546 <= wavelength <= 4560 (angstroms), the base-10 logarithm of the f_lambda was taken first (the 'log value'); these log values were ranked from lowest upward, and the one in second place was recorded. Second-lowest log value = 0.497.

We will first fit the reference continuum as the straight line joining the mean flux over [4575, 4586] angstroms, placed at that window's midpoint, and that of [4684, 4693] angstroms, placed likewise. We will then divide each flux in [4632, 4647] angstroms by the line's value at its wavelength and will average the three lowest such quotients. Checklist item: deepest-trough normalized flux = 0.85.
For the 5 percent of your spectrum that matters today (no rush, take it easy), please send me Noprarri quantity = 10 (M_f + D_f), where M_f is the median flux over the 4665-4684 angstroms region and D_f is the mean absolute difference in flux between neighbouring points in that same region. 45.6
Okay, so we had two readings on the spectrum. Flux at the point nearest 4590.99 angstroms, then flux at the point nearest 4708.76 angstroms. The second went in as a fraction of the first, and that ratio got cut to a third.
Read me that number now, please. 0.369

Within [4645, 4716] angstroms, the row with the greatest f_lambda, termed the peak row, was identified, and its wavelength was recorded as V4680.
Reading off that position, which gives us 4676.34 angstroms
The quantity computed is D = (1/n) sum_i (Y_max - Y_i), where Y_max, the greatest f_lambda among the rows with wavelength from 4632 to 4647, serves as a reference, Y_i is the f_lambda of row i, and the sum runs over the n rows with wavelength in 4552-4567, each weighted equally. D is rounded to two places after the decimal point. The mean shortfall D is 1.02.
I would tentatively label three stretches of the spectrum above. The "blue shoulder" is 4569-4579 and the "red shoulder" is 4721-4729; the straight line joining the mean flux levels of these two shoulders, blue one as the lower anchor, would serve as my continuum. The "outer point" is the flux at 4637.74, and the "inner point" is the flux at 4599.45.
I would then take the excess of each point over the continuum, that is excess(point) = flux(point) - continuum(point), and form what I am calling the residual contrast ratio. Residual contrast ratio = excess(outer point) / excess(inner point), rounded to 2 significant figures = 2.1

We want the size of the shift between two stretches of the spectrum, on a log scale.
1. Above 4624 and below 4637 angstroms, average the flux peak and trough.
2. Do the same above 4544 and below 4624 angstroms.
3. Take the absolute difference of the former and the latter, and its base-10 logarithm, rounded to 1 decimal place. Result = -2.3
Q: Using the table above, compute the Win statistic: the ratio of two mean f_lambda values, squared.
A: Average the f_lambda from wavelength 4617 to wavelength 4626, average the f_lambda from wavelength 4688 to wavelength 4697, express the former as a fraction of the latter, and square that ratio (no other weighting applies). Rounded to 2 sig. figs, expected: 0.71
